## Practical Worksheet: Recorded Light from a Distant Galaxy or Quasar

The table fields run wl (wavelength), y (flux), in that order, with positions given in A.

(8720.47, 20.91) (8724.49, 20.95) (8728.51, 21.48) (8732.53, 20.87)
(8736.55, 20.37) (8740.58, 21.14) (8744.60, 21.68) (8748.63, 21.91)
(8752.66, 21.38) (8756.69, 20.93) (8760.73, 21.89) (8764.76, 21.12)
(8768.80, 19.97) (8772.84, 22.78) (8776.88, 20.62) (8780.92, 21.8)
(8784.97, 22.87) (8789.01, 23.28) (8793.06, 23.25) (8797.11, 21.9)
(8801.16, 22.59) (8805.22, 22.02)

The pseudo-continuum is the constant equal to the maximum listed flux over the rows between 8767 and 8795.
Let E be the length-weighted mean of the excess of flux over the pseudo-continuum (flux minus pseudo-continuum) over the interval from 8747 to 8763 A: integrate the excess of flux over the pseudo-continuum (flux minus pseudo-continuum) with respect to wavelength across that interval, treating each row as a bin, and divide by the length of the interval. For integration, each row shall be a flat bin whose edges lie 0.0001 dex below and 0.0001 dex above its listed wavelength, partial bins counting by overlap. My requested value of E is -1.77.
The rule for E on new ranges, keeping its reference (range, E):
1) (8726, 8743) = -2.30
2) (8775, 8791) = -1.13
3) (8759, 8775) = -1.86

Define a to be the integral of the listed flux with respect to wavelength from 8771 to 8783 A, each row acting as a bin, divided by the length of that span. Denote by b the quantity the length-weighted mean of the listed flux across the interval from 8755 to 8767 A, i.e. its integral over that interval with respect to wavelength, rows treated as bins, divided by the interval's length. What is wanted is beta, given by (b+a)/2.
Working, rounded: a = 21.7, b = 21.3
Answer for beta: 21.5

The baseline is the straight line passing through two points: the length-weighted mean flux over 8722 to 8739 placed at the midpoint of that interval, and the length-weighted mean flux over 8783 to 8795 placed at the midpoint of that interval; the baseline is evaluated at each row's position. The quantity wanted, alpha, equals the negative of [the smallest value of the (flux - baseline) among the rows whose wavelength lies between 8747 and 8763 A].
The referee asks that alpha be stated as 1.0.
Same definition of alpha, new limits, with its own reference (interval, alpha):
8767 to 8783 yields 2.4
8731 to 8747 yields 0.8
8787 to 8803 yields 1.6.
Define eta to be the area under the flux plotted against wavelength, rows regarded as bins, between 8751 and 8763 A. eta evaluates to 256.7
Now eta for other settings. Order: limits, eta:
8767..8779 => 253.9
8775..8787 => 261.4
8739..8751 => 259.1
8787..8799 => 273.8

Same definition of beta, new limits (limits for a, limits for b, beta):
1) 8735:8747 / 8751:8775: 21.2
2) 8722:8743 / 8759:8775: 21.2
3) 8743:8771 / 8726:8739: 21.1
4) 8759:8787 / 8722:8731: 21.4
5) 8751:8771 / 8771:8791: 21.7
